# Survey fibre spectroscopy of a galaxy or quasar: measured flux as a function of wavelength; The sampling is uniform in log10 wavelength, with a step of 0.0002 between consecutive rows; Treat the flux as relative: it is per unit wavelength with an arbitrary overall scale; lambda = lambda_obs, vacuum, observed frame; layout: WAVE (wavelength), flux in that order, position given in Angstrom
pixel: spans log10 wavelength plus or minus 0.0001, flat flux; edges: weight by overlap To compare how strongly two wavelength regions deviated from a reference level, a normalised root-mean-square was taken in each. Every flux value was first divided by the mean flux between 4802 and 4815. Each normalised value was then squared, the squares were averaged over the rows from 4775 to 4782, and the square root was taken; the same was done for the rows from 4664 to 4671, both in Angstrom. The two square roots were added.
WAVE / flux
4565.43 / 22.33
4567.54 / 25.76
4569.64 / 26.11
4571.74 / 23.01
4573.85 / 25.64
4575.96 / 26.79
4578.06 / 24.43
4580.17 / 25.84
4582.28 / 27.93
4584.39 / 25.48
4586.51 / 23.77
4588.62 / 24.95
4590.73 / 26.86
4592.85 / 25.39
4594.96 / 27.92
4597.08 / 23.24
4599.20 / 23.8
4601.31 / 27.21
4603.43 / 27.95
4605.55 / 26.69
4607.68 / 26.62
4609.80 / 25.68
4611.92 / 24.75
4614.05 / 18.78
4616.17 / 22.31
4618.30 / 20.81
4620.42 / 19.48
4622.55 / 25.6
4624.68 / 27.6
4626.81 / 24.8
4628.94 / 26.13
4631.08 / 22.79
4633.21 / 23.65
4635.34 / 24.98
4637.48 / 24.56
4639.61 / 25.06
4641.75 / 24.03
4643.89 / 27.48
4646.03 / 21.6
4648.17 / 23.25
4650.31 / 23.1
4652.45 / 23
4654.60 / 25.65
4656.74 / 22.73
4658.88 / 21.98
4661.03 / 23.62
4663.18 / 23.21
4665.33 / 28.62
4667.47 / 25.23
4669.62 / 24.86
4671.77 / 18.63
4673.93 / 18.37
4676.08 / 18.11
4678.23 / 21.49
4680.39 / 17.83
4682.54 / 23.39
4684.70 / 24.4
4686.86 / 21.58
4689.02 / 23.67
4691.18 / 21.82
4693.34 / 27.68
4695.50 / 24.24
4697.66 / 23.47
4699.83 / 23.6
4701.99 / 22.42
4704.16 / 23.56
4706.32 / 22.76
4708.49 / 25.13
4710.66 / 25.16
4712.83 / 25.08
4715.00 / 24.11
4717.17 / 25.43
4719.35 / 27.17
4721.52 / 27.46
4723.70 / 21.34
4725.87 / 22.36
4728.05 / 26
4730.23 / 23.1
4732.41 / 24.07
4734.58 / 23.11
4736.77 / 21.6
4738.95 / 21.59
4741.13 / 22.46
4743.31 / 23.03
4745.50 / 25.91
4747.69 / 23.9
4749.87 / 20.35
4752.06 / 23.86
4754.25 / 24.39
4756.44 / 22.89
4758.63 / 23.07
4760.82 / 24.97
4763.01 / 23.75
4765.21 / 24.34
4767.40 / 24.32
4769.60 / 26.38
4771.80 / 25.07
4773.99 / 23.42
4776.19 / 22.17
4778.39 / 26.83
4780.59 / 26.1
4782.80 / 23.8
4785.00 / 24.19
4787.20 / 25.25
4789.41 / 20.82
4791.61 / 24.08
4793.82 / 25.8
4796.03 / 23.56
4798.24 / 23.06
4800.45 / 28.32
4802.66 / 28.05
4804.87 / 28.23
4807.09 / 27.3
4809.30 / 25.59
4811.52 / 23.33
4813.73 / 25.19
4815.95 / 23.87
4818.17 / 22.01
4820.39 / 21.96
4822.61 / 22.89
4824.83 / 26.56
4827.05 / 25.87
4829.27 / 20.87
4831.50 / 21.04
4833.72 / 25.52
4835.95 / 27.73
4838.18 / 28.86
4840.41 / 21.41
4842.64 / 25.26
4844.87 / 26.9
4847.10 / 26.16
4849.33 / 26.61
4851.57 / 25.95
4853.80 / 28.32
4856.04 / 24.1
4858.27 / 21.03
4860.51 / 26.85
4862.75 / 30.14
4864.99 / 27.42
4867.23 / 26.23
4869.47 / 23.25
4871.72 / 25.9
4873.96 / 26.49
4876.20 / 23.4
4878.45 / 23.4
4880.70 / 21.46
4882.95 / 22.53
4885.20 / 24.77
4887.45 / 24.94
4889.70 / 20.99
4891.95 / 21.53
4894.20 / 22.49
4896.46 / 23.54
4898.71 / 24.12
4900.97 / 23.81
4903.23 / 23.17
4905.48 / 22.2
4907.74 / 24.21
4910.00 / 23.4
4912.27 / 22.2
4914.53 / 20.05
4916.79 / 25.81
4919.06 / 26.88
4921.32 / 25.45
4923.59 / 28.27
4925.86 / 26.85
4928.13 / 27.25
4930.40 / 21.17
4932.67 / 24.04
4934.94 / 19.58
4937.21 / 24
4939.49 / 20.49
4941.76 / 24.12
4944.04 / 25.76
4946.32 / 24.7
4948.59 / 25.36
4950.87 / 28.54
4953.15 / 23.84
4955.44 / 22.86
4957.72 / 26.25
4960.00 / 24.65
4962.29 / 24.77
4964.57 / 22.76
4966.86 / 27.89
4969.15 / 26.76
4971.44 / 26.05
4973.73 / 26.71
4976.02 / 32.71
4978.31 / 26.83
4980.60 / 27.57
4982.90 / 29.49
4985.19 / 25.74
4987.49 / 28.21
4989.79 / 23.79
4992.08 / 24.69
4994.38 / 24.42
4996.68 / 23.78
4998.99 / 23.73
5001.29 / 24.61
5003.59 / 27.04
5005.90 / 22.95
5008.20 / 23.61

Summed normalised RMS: 1.96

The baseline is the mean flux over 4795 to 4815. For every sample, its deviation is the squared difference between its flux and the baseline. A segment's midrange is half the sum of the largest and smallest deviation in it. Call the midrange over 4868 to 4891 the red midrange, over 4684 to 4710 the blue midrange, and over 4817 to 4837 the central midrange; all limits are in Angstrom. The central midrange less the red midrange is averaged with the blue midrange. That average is 5.0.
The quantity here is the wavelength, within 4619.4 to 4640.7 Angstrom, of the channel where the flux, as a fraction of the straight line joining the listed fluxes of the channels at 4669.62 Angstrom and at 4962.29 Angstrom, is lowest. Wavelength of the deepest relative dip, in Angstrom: 4620.42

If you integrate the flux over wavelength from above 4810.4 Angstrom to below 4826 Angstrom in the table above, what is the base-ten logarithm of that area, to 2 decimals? 2.57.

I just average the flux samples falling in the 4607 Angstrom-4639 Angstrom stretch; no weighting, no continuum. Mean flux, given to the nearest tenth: 23.9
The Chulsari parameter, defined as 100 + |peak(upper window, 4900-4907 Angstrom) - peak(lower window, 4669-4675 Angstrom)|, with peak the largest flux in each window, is 101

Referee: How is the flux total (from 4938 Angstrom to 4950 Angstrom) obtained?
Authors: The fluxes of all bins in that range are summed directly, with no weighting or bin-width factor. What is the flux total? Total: 120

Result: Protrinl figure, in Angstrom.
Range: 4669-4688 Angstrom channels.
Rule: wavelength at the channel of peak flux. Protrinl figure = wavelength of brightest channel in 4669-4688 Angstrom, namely 4669.62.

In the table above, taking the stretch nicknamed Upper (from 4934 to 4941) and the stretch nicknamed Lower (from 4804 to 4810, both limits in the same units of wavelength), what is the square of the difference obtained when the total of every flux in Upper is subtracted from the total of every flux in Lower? 291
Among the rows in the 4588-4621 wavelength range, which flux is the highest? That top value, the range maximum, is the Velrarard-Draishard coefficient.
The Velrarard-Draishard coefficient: 27.95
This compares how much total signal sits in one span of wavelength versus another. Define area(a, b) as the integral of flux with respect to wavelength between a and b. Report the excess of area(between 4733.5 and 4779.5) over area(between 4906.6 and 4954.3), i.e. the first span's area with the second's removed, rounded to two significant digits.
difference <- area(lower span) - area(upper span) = -73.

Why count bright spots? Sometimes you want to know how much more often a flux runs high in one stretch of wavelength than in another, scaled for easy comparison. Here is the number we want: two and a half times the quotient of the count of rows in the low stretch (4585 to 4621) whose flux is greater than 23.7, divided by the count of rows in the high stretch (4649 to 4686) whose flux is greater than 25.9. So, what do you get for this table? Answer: 30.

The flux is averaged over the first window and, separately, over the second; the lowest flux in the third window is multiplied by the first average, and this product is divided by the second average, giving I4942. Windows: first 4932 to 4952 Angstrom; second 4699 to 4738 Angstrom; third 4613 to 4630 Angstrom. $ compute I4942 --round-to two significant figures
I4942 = 19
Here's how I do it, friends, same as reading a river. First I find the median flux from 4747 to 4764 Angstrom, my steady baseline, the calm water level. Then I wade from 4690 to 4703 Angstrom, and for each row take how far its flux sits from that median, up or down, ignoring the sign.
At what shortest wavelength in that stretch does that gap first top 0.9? 4691.18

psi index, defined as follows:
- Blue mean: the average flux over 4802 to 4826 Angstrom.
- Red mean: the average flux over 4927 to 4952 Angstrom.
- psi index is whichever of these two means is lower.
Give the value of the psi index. 24.1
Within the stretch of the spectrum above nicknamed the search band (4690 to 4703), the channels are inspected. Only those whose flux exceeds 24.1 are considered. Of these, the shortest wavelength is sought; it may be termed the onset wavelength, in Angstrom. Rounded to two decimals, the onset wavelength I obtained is 4693.34 Angstrom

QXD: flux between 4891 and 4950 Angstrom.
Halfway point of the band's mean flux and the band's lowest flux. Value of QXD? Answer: 21.7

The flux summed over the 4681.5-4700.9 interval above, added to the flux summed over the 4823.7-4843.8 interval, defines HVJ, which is 437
